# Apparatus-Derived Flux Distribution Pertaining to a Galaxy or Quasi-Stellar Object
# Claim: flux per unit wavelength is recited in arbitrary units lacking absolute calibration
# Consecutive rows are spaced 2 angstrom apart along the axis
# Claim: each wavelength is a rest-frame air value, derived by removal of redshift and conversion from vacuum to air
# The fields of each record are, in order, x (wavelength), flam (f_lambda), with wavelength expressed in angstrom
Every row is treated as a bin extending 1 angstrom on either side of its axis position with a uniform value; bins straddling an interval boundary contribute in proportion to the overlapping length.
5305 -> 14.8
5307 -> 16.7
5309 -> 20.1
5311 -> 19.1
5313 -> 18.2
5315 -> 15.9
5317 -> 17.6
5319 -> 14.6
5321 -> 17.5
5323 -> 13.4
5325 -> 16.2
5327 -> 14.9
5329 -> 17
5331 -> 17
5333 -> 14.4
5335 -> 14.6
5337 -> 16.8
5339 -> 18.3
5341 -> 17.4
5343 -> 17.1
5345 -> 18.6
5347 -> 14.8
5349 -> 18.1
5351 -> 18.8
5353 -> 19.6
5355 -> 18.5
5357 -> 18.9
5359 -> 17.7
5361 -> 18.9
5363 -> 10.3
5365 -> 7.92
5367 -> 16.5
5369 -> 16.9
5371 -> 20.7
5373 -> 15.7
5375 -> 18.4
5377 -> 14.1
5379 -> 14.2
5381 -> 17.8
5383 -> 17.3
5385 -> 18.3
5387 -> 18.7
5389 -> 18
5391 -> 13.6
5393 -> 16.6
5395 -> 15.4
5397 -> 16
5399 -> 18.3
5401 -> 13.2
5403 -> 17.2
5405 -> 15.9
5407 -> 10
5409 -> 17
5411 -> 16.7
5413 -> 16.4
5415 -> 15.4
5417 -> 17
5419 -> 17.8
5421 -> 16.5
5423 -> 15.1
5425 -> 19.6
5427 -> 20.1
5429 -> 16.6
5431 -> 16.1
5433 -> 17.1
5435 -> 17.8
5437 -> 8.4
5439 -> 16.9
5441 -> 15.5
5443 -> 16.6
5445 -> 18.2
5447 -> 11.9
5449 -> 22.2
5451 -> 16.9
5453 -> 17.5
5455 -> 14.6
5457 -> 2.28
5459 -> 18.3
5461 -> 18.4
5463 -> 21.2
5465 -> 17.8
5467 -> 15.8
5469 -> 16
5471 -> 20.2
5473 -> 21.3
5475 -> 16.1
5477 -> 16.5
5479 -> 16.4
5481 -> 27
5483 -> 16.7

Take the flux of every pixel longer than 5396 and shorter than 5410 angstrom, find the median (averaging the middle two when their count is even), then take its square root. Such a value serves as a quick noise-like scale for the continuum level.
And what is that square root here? 4.00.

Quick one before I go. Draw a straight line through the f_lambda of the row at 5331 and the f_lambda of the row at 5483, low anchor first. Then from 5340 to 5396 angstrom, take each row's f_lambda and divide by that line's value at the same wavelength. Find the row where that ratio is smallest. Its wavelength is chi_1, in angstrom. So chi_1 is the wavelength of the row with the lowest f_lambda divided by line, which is 5365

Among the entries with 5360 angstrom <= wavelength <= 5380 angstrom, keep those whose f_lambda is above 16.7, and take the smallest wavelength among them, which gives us 5361 angstrom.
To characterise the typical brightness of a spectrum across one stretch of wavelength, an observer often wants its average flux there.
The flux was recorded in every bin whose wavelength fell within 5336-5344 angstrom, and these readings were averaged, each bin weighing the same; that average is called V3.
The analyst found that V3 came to 17.4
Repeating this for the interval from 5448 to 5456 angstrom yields 17.8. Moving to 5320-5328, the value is 15.5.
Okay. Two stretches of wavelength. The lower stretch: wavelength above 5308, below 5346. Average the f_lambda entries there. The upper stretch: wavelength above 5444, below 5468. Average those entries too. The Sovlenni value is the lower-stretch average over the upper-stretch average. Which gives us 1.03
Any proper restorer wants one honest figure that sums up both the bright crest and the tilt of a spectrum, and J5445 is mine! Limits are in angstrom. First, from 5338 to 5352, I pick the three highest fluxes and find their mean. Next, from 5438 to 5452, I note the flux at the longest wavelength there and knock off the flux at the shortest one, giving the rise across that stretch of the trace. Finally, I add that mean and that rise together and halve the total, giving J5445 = 9.3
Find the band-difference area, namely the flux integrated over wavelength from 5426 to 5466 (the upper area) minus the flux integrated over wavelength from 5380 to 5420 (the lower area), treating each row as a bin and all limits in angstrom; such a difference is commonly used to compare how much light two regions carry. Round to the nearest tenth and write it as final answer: -4.4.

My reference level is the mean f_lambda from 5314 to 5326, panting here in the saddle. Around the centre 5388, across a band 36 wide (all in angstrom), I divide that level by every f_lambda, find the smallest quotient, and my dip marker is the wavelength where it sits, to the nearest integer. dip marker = 5371 angstrom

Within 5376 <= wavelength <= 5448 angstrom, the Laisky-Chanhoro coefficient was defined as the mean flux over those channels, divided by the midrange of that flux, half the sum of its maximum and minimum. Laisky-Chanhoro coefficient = 1.13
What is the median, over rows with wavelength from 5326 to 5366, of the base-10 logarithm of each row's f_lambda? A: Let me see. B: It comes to 1.24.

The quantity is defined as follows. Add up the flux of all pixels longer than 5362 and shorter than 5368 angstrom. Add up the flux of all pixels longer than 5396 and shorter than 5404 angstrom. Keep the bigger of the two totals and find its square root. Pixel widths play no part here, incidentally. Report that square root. 8.0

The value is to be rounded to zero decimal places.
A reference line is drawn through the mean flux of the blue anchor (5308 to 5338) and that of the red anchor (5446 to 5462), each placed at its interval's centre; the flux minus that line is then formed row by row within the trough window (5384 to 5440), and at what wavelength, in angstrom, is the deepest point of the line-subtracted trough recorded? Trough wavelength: 5437 angstrom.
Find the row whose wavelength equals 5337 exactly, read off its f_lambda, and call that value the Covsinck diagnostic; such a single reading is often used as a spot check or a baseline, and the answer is 16.8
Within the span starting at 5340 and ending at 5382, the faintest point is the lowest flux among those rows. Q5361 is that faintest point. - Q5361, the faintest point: 7.92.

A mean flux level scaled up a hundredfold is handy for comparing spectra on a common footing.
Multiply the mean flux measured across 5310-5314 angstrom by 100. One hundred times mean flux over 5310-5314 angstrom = 1865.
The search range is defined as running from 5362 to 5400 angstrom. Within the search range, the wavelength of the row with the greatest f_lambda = 5371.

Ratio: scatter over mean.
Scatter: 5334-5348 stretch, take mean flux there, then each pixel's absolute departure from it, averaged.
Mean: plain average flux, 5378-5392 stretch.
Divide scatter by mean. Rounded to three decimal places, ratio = 0.071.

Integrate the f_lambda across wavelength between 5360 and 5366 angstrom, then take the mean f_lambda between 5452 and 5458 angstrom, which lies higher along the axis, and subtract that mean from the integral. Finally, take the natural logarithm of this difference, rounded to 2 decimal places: 4.14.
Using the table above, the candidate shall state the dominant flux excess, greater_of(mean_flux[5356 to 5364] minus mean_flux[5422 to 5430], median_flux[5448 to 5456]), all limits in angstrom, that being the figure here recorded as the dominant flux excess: 17.2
